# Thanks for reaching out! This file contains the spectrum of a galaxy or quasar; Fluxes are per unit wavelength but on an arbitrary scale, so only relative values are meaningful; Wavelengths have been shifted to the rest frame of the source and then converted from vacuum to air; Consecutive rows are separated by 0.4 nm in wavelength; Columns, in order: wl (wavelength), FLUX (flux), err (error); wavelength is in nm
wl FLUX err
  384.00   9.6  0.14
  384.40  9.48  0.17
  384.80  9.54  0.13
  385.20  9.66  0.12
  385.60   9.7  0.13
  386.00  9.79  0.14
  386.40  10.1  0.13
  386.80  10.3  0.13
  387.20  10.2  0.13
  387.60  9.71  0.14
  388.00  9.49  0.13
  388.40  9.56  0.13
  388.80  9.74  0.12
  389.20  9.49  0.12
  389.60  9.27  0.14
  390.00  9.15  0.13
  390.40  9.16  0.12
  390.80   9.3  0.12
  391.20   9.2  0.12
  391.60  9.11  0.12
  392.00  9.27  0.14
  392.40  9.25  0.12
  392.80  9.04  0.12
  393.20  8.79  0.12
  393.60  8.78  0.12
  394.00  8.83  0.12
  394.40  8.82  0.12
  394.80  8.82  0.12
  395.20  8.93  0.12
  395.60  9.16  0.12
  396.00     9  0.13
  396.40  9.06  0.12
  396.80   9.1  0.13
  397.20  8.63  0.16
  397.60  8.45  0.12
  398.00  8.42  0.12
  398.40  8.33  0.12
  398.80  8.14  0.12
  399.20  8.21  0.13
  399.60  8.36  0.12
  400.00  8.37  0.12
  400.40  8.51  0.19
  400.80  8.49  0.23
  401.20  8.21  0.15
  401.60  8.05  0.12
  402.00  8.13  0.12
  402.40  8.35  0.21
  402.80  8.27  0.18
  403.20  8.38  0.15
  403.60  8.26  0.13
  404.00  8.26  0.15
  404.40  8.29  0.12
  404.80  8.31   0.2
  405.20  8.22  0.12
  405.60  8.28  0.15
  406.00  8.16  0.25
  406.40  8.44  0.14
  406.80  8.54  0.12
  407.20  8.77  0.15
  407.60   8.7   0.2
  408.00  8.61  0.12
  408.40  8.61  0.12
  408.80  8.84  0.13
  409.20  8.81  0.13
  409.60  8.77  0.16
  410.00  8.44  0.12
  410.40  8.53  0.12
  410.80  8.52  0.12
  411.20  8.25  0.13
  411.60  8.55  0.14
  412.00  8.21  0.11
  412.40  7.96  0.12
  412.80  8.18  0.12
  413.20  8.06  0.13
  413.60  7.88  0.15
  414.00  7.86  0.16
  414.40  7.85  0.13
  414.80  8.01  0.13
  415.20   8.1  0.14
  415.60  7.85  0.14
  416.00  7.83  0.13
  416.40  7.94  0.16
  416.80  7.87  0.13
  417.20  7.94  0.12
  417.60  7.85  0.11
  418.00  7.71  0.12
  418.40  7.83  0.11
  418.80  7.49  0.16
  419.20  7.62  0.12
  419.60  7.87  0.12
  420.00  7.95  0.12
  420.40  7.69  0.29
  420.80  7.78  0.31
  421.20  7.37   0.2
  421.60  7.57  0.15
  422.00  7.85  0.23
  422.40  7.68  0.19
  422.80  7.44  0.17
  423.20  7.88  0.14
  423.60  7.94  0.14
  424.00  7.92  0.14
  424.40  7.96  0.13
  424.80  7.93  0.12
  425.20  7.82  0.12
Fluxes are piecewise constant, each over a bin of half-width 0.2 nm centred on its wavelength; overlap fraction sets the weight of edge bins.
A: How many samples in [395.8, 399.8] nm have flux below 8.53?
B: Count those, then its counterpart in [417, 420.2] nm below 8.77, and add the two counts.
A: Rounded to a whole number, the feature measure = 14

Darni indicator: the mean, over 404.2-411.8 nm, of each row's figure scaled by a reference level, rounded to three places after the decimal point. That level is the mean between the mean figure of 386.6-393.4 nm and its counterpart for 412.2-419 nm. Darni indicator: 0.983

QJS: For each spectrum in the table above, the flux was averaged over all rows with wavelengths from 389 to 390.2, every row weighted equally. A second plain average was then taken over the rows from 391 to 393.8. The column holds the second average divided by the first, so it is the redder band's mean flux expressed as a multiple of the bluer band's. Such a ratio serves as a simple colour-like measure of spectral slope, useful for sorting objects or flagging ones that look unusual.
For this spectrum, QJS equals 0.97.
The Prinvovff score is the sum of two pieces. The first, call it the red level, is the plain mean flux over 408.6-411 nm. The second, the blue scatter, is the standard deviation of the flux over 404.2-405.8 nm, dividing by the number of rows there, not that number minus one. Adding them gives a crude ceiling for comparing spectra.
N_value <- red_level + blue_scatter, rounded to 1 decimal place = 8.7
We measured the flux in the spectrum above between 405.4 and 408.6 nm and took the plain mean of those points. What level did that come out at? 8.51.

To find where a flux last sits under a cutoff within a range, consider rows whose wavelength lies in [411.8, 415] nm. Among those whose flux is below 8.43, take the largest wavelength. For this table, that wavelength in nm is 414.80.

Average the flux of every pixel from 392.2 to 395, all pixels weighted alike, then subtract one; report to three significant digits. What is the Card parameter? 7.90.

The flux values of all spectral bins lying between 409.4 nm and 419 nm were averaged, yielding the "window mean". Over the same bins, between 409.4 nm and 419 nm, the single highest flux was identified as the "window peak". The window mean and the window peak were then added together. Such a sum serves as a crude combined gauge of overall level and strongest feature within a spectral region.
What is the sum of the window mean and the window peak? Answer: 16.8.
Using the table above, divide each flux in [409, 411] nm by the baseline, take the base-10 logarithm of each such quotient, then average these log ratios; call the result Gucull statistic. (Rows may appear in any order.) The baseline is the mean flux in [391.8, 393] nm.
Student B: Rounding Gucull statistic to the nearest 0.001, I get -0.028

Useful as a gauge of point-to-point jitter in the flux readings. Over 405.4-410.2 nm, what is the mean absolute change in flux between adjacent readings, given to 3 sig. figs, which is 0.138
